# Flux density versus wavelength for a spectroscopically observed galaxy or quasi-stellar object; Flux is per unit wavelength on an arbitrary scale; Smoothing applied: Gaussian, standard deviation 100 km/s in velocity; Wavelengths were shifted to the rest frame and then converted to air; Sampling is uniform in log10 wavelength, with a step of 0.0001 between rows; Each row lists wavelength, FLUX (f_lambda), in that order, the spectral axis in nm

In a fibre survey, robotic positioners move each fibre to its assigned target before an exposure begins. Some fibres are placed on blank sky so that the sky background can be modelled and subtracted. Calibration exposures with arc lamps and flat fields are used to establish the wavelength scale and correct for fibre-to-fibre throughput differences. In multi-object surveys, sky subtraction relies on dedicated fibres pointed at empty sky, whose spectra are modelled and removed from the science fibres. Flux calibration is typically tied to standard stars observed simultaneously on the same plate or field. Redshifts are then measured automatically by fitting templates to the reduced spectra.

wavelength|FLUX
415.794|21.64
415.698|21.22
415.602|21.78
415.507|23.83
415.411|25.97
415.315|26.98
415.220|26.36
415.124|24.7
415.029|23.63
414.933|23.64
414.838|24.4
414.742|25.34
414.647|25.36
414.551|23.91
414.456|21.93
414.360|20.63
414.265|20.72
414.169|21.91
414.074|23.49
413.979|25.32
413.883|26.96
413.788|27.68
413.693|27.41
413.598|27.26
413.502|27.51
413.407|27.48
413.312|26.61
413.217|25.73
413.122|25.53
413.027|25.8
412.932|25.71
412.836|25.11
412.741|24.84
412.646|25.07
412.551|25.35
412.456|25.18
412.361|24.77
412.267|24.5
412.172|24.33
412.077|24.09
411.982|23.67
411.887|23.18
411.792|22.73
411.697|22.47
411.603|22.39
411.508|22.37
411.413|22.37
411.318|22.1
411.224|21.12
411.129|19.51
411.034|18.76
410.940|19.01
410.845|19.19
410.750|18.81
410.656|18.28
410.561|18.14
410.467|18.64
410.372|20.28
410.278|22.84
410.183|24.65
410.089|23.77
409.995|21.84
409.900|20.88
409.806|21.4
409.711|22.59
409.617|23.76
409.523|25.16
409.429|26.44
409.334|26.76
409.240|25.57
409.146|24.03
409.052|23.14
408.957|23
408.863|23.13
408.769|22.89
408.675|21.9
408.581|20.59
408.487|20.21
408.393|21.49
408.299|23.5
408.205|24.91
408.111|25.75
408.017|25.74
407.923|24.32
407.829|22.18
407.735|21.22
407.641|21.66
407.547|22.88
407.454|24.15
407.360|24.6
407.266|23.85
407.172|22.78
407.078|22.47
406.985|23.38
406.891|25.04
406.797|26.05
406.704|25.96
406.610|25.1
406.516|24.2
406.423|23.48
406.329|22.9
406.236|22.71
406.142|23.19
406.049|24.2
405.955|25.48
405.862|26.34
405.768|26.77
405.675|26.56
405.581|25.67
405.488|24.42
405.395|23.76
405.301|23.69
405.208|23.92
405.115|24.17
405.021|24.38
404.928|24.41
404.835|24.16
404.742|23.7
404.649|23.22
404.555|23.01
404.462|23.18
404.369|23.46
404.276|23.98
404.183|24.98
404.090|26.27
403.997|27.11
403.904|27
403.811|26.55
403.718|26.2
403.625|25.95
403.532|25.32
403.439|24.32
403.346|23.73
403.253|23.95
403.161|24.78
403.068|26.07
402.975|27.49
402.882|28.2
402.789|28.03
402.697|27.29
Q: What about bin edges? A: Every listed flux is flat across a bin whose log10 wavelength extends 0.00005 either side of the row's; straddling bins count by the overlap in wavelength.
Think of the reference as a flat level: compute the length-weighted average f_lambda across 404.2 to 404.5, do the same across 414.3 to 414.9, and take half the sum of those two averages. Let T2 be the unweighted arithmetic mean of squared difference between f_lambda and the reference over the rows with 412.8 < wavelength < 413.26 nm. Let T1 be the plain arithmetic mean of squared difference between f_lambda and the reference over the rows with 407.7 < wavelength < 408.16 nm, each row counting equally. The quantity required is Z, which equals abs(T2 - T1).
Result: 0.4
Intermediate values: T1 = 3.5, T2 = 4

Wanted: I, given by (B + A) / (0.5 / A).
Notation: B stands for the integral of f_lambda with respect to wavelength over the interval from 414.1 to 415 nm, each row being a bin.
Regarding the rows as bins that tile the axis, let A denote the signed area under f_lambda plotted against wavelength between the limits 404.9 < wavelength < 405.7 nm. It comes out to 1582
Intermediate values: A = 19.6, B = 20.8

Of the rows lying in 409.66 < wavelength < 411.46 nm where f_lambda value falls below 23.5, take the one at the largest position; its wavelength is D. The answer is 411.413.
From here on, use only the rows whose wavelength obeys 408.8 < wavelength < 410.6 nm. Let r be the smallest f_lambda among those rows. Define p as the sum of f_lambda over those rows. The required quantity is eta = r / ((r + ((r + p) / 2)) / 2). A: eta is 0.15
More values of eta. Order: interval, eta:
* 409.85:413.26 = 0.08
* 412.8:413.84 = 0.27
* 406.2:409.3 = 0.10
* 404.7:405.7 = 0.28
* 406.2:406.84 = 0.38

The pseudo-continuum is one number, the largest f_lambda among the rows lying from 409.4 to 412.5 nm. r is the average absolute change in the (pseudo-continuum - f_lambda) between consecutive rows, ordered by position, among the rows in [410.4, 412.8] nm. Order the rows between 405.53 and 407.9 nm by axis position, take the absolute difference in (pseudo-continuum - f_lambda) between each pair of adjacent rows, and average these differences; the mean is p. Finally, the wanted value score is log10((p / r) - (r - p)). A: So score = 0.39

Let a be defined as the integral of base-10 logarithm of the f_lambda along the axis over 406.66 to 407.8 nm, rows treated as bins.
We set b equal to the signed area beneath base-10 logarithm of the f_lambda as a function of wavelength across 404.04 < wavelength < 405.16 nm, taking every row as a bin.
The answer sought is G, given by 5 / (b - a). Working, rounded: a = 1.565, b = 1.55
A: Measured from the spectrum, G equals -272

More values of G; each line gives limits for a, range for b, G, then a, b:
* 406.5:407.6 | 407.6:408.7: -172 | 1.521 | 1.49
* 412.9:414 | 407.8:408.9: -72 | 1.568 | 1.50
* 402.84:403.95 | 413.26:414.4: 161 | 1.566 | 1.60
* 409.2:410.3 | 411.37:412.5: 137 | 1.513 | 1.55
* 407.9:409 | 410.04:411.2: 417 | 1.499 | 1.51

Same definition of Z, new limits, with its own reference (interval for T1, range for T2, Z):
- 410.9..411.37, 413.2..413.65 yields 2.9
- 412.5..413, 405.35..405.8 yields 2.0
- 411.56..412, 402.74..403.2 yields 11.7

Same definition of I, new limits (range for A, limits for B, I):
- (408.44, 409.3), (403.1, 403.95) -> 1612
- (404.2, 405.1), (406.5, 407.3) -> 1748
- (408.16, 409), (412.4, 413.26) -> 1529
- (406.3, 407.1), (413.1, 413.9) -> 1602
